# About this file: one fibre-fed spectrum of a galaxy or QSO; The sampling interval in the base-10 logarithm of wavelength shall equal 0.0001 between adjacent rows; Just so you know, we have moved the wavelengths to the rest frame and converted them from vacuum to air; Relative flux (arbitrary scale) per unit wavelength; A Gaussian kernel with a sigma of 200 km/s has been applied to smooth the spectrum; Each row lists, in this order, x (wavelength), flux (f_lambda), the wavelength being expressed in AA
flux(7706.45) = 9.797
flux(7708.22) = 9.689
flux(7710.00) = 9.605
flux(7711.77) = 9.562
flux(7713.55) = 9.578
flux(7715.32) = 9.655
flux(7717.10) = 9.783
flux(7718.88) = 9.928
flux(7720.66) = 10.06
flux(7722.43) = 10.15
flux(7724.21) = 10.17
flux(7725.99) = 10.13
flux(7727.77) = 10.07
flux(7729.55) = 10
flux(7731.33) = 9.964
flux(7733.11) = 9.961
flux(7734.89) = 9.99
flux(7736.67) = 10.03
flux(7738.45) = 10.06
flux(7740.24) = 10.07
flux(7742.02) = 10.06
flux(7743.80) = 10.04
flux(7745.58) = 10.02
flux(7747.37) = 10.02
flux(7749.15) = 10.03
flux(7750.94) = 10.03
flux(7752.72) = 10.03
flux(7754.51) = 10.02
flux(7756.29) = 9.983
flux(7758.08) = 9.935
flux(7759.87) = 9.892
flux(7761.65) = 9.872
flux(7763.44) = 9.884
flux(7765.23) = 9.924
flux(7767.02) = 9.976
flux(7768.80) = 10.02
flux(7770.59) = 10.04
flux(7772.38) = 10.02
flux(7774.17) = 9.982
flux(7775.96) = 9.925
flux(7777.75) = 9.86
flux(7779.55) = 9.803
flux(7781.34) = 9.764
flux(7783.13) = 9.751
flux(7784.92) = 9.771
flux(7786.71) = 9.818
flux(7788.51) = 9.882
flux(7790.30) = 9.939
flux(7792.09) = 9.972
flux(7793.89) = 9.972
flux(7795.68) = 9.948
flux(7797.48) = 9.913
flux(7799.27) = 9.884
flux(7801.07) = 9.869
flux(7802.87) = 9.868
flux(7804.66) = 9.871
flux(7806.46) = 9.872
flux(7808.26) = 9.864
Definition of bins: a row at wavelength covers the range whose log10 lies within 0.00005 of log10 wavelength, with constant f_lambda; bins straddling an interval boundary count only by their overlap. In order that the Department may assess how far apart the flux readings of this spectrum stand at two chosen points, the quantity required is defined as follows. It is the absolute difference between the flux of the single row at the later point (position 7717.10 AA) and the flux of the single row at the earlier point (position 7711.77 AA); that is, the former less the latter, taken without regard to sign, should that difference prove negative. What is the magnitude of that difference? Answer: 0.22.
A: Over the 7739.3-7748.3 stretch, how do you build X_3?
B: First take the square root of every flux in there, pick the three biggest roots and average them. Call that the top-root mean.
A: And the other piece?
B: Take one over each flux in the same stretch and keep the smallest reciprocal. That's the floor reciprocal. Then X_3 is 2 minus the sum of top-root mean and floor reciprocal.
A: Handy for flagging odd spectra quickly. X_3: -1.27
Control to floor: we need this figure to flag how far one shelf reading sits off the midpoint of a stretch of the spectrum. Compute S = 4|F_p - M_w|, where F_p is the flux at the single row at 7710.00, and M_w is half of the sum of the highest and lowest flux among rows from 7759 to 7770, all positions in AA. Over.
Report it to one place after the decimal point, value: 1.4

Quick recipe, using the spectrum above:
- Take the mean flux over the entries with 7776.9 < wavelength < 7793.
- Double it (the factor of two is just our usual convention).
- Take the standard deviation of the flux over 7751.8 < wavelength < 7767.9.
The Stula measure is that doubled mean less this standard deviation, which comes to 19.6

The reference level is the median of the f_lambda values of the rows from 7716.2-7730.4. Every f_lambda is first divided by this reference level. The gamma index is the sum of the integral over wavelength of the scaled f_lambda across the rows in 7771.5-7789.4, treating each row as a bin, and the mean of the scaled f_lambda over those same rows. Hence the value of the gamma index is 18.5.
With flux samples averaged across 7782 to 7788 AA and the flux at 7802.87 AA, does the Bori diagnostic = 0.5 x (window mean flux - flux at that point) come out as -0.04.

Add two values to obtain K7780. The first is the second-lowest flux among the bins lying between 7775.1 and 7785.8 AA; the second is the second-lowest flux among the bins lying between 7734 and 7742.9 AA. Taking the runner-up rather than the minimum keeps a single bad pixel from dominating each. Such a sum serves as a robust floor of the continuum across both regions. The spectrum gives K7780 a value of 19.8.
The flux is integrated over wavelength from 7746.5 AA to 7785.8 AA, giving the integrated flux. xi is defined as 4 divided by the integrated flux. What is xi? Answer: 0.010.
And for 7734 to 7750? 0.025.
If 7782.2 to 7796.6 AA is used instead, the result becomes 0.028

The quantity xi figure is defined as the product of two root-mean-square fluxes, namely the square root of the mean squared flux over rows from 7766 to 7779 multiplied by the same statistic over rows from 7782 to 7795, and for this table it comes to 98.5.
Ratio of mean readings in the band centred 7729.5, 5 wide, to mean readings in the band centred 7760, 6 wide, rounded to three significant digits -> 1.01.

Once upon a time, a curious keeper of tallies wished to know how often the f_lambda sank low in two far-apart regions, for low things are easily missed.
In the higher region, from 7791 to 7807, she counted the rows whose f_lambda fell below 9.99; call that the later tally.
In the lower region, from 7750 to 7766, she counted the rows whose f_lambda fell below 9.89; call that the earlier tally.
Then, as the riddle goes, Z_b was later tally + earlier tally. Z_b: 11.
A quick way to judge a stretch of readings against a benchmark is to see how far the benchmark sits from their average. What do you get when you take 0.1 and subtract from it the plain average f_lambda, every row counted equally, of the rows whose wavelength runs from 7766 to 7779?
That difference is -9.87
